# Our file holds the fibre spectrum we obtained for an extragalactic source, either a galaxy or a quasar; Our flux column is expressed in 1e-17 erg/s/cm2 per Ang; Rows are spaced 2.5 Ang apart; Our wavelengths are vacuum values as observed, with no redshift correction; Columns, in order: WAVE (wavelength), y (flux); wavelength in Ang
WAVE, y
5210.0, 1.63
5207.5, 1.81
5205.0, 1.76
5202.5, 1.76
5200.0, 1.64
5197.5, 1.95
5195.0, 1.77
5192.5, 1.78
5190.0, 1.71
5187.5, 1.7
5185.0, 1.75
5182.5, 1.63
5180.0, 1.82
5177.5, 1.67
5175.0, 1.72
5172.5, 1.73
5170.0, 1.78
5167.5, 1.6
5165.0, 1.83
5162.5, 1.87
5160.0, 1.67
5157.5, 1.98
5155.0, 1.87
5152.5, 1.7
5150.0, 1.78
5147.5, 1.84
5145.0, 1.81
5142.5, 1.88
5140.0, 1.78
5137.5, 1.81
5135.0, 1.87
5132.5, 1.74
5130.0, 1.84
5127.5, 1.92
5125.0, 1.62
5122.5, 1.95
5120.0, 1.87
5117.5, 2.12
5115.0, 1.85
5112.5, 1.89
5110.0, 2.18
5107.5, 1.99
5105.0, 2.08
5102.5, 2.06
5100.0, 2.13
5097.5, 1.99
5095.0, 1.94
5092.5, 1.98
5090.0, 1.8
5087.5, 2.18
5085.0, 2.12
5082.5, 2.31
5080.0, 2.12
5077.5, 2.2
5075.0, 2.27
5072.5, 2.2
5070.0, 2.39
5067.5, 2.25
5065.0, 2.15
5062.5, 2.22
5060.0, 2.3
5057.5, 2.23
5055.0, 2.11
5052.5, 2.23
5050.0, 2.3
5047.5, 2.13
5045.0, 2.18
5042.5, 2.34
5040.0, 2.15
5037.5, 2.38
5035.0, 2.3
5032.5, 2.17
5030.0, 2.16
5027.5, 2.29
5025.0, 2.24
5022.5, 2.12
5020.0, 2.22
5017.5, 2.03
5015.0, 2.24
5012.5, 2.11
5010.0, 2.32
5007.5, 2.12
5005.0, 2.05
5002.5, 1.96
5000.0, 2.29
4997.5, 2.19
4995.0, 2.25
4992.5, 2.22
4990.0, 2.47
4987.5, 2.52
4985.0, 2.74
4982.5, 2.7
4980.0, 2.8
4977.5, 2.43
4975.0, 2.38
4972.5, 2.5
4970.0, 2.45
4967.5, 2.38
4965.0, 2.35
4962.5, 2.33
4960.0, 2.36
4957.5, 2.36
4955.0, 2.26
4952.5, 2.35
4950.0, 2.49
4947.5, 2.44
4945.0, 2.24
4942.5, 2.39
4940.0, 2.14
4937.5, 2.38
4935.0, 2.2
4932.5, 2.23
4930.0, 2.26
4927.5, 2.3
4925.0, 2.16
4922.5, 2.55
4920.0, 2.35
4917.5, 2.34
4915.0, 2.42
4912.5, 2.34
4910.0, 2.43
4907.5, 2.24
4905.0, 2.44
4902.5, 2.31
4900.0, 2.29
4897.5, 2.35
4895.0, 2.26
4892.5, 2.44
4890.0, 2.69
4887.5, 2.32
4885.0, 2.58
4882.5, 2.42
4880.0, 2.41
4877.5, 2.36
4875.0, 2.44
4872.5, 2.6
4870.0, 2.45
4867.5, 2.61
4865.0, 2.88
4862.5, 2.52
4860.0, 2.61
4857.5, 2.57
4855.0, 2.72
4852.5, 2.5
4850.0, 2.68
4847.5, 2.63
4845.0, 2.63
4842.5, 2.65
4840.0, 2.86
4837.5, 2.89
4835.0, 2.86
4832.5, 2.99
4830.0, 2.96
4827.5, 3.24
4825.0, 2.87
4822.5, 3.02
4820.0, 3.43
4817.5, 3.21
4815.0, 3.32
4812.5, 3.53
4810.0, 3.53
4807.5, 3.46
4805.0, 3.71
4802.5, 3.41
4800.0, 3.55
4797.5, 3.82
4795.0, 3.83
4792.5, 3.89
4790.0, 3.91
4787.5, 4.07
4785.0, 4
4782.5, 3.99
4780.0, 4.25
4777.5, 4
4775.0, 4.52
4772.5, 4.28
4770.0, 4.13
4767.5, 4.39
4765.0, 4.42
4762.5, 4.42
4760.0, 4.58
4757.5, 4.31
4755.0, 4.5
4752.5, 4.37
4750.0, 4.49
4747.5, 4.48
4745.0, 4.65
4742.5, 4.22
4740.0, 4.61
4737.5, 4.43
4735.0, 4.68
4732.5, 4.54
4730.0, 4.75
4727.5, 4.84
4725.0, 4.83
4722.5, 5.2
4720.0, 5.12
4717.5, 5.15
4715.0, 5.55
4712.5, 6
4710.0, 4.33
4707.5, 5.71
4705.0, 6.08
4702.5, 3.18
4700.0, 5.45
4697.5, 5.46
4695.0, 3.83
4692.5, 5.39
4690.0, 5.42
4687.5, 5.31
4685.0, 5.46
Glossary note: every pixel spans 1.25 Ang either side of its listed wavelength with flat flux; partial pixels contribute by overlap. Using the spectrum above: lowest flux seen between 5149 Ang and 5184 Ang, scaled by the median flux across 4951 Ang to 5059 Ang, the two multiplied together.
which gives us 3.7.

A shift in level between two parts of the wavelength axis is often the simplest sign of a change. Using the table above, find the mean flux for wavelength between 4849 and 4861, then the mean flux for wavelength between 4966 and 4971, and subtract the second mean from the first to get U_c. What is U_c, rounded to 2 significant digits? 0.20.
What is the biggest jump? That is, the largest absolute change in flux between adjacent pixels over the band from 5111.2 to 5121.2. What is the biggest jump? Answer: 0.27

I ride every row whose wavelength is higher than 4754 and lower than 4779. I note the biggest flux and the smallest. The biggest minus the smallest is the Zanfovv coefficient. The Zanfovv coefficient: 0.58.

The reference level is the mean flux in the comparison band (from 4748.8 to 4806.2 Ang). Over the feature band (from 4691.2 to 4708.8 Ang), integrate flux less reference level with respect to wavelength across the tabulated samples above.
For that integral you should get 16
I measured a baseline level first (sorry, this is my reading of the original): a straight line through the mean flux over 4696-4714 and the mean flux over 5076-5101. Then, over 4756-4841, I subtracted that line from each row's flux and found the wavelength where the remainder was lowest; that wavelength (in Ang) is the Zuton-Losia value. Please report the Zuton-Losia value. 4825.0 Ang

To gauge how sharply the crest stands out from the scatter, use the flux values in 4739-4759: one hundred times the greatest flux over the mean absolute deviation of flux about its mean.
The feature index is 4033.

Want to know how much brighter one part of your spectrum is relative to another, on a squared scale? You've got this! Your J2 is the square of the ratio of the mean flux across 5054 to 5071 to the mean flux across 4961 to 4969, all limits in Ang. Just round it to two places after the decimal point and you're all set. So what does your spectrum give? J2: 0.90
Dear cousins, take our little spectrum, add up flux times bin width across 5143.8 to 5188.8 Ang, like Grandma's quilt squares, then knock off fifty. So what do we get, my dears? 29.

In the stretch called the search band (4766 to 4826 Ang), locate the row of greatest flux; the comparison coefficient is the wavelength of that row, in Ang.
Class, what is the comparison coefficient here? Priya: 4775.0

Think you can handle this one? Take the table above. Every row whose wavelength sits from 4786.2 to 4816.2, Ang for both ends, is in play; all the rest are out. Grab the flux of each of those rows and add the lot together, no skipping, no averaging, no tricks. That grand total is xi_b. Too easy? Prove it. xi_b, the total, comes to 44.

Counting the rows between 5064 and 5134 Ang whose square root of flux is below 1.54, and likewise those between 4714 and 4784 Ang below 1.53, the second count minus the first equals -27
